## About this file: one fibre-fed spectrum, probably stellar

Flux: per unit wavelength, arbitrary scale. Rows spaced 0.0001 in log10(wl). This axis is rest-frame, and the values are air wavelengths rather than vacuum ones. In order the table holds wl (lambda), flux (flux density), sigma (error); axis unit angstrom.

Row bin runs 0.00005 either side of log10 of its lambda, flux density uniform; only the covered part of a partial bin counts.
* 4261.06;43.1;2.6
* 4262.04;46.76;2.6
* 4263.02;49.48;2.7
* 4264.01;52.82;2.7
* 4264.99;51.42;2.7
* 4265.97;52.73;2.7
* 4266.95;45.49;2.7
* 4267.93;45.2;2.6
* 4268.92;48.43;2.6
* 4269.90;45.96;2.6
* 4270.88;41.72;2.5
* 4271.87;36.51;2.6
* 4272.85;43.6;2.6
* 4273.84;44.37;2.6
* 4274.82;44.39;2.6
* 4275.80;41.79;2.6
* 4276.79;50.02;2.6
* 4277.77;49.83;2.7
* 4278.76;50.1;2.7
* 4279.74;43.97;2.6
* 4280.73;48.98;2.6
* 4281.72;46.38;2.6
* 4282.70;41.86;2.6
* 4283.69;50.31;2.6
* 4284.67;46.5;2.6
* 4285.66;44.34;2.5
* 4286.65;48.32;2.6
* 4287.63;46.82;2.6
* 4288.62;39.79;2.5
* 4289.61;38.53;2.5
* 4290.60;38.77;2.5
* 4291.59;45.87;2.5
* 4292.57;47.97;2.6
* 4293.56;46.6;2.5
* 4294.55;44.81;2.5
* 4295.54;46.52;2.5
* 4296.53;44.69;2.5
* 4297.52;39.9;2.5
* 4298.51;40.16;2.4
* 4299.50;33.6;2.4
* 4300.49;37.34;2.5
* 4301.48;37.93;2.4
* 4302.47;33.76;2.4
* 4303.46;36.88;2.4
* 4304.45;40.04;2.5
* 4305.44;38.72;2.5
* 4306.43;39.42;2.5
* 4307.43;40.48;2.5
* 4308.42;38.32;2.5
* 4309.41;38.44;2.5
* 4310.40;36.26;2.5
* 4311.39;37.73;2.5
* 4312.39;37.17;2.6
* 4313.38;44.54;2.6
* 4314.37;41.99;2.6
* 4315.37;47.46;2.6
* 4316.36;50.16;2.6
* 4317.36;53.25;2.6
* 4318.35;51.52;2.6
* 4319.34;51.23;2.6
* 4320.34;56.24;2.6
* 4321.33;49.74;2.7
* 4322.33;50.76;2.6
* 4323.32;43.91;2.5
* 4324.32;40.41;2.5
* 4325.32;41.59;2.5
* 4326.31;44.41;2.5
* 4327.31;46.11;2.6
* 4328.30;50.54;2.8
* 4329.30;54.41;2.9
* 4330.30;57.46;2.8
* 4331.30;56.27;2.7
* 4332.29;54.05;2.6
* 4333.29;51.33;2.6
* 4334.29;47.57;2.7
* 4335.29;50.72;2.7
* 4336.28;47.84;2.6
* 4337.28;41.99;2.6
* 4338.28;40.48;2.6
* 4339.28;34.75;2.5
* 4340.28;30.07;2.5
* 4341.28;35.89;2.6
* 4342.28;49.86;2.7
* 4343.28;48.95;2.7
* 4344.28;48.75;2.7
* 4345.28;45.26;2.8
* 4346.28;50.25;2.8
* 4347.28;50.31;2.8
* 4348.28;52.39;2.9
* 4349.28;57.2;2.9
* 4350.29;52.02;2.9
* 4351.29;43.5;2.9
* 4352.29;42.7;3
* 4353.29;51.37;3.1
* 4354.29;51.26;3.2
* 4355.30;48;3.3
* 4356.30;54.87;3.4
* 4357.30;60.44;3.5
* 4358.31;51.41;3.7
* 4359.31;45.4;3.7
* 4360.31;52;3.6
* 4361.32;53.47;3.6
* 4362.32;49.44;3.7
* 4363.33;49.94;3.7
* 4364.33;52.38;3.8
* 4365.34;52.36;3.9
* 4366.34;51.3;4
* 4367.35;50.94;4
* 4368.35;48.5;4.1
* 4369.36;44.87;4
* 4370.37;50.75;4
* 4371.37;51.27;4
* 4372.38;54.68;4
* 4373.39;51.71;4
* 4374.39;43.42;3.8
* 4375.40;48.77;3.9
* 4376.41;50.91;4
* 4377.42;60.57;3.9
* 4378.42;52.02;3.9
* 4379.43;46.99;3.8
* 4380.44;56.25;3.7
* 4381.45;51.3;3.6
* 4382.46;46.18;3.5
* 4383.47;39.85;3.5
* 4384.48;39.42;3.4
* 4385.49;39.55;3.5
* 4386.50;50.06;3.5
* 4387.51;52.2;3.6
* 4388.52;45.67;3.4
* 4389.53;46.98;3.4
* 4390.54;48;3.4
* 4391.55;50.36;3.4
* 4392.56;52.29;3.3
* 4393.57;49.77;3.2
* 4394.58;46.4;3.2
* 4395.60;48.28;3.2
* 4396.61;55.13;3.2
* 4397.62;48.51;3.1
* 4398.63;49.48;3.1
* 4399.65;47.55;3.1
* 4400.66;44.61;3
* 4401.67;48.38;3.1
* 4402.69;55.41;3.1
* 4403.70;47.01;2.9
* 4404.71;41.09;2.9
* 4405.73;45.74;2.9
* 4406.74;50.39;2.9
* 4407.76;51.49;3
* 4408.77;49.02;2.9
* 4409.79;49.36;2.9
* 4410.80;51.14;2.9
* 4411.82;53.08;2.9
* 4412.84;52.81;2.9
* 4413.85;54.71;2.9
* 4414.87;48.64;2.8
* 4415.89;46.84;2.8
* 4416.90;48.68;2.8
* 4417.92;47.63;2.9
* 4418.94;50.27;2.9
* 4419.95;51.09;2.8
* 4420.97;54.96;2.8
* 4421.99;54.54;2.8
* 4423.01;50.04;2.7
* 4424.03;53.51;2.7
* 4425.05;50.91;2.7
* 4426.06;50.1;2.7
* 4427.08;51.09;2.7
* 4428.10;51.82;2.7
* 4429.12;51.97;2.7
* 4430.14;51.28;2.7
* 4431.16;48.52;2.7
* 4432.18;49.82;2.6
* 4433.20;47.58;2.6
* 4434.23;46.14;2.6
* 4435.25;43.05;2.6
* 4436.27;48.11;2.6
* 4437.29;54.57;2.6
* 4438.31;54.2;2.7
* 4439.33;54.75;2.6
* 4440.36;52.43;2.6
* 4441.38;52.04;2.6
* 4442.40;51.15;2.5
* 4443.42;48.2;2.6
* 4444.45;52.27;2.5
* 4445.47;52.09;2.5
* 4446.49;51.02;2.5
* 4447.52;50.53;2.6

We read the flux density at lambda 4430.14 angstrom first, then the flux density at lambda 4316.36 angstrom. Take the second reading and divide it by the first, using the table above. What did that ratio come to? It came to 0.98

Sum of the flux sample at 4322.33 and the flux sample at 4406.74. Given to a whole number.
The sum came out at 101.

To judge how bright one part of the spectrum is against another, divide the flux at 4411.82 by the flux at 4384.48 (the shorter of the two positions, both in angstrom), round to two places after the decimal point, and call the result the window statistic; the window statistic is 1.35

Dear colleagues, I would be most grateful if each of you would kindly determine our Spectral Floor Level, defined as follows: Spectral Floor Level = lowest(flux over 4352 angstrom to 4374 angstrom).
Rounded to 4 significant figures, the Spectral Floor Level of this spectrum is 42.70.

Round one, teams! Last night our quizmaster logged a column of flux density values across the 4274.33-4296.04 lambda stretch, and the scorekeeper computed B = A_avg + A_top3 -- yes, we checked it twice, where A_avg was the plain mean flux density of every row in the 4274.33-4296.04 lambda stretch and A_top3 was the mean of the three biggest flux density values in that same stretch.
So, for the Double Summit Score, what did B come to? 96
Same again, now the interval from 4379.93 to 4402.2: 103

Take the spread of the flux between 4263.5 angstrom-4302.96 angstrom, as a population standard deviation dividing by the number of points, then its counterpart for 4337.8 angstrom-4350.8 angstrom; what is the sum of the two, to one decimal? 12.6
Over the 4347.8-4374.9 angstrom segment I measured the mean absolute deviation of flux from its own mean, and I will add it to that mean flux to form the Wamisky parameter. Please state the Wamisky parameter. 53.6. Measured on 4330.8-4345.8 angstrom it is 51.6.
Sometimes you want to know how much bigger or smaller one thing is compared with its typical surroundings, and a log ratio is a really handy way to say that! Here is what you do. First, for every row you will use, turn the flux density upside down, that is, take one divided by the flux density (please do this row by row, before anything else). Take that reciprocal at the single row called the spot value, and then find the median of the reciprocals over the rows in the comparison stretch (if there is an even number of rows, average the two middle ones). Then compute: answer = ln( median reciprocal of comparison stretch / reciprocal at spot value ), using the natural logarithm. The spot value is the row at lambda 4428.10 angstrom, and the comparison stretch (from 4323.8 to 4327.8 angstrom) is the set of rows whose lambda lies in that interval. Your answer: 0.19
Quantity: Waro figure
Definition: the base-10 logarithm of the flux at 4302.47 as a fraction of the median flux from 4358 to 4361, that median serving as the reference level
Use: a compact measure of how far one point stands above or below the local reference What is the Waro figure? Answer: -0.18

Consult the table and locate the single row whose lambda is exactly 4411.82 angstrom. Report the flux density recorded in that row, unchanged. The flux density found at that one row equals 53.08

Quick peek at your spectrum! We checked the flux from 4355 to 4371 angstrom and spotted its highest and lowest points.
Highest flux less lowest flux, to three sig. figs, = 15.6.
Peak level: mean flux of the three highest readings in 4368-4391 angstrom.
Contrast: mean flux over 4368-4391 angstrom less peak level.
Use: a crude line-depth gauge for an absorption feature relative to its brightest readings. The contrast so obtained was -8.5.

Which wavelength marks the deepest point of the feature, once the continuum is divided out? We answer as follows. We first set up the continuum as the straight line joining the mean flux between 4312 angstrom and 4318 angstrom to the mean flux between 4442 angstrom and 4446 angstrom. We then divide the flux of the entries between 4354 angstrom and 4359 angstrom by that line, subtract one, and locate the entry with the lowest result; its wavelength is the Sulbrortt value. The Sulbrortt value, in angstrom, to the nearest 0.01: 4355.30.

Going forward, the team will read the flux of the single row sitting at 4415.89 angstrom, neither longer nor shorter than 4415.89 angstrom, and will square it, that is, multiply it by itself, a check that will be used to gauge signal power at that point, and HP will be 2194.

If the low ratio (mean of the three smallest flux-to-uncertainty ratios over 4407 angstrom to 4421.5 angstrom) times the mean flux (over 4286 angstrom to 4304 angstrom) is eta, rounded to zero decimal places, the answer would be 694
